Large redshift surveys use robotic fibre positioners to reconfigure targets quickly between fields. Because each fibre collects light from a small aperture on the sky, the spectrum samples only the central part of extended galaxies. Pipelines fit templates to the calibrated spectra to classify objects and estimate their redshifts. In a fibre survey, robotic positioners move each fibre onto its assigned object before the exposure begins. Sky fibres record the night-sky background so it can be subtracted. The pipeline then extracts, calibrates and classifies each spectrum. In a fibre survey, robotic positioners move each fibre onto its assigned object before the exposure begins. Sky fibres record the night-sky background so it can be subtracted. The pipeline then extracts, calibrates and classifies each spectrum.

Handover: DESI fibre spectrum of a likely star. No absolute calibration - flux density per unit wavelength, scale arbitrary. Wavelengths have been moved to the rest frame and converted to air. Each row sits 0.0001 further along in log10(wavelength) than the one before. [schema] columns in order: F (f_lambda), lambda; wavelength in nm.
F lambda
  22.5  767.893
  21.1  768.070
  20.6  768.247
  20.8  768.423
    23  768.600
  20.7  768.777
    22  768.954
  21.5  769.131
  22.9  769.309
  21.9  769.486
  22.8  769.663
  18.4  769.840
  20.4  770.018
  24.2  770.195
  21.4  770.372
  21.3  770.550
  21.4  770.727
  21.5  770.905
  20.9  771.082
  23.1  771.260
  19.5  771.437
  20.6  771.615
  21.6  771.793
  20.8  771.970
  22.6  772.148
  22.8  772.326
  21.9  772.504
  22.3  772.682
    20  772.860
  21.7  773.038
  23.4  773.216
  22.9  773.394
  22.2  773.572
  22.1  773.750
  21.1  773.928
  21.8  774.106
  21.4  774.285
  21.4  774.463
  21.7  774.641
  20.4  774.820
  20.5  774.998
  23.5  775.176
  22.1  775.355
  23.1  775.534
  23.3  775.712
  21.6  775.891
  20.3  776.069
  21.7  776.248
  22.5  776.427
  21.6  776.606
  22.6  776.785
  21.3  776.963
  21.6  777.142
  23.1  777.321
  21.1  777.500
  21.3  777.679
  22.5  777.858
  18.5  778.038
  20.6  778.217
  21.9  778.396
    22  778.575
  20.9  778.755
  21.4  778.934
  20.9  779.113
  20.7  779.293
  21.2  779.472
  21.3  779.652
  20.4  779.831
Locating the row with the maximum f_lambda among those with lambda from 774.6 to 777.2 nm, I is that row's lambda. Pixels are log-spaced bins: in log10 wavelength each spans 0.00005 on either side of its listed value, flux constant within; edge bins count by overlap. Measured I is 775.176 nm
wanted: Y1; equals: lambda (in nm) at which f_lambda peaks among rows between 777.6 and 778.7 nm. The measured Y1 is 777.858 nm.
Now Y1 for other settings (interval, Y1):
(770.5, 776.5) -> 775.176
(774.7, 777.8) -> 775.176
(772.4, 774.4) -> 773.216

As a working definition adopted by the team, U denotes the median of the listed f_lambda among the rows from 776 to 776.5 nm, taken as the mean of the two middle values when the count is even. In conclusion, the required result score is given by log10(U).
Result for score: 1.34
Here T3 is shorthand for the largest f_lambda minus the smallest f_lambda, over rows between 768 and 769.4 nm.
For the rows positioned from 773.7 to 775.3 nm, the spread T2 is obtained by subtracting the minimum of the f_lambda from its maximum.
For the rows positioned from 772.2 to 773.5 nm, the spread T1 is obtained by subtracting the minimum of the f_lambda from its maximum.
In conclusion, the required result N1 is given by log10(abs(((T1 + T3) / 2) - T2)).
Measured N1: -0.70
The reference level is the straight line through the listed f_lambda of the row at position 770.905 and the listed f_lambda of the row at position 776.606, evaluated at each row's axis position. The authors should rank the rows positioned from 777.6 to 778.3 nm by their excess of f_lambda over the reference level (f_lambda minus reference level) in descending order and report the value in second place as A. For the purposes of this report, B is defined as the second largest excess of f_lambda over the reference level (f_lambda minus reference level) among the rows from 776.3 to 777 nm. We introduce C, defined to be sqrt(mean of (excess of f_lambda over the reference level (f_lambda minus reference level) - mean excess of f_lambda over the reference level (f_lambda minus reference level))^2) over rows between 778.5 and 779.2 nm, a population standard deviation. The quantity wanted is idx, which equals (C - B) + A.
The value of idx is -0.8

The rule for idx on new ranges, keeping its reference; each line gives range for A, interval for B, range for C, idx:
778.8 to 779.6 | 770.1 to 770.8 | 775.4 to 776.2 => 0.9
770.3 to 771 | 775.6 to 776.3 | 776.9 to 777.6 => 0.6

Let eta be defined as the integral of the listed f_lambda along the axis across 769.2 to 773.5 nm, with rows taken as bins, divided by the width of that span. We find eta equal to 21.7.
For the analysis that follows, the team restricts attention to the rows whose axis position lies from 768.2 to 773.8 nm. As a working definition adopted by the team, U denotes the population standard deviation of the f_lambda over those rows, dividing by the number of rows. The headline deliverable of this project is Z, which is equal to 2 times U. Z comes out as 2.40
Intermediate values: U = 1.20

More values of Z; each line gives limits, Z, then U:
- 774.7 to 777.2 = 2.02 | 1.01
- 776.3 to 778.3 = 2.40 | 1.20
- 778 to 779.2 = 2.18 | 1.09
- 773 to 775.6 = 1.85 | 0.92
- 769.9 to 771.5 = 2.62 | 1.31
